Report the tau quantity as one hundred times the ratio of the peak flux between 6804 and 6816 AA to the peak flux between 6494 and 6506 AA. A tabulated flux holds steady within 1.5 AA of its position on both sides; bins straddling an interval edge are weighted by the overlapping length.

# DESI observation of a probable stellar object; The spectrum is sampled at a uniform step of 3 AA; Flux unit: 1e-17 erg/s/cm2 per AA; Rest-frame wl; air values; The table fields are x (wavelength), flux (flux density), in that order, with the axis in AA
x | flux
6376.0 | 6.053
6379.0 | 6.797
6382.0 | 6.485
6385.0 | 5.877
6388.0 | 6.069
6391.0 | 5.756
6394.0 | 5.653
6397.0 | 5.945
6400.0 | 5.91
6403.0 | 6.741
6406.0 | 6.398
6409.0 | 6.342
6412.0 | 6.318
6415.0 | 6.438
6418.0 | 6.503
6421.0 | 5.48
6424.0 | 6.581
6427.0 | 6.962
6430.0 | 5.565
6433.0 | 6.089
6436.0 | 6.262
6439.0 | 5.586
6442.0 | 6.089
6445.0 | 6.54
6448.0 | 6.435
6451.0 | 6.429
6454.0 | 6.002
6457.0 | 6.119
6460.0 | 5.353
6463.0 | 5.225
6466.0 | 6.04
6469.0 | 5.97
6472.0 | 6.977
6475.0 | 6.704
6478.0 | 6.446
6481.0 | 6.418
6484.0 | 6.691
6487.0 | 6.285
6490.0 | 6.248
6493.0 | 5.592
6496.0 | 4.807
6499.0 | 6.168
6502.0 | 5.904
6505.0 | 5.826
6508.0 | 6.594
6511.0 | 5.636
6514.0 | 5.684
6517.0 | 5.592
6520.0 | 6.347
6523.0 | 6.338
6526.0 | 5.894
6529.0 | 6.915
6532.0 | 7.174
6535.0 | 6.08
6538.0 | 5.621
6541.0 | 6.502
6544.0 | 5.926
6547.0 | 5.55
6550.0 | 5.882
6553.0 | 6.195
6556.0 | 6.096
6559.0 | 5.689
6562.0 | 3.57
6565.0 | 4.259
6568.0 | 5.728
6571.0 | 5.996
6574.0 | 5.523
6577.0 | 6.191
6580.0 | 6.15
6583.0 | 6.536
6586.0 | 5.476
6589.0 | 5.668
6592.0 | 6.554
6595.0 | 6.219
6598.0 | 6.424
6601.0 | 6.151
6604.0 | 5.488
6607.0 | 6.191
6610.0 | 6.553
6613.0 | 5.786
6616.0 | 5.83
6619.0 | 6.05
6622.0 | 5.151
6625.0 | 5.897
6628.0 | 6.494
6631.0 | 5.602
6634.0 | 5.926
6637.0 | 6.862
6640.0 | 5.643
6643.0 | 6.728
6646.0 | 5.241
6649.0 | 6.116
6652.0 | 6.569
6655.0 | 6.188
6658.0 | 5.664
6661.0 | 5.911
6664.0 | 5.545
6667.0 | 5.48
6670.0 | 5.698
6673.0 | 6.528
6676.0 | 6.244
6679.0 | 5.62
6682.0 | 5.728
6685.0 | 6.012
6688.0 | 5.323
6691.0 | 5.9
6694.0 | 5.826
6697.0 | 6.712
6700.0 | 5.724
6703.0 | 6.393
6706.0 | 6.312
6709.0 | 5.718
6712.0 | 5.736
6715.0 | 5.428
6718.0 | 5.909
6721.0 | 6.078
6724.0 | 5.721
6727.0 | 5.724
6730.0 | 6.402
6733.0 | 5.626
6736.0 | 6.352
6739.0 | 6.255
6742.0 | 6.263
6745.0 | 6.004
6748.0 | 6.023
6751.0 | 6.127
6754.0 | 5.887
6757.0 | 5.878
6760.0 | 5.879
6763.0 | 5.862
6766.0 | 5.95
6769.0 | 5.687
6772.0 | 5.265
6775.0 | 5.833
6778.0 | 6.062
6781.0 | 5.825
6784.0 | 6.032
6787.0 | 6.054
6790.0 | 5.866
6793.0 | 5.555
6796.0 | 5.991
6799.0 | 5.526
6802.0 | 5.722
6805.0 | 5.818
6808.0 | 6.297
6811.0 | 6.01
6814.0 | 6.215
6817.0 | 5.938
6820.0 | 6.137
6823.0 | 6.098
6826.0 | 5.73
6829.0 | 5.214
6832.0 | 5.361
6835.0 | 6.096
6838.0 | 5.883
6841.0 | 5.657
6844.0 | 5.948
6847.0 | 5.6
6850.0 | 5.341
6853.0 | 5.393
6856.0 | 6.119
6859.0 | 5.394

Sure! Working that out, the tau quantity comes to 102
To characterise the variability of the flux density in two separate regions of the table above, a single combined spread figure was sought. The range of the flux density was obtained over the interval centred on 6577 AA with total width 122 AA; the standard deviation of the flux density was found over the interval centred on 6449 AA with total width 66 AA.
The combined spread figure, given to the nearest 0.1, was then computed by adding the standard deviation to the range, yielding 4.1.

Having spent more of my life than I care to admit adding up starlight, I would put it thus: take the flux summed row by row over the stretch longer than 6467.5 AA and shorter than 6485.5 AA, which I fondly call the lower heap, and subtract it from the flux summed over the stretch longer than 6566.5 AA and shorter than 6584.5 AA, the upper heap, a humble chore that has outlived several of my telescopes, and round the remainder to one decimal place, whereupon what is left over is -3.1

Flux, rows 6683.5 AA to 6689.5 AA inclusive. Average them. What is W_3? 5.7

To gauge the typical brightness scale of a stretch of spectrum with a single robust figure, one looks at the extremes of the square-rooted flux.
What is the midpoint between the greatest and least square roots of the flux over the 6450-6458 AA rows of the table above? 2.49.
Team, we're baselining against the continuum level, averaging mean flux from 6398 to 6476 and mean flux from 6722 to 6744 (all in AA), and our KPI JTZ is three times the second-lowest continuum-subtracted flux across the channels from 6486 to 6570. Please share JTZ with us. -5.6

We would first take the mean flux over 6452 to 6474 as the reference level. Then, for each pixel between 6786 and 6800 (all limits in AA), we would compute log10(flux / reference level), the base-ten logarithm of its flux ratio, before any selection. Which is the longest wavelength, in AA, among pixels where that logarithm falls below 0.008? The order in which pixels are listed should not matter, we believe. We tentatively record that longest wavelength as 6799.0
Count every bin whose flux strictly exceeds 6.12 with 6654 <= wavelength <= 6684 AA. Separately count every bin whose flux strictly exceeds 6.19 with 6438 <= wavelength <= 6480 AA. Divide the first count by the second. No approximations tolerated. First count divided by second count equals 0.50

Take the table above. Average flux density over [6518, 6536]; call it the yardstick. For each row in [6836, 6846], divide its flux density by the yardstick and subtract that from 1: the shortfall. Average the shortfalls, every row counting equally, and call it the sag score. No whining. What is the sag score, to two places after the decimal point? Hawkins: 0.10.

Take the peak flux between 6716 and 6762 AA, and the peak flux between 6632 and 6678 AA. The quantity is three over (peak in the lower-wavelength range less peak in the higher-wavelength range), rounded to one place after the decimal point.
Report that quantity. 6.5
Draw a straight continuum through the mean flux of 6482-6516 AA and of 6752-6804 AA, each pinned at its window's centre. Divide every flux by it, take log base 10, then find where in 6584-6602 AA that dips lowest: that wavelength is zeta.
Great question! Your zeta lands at 6586.0 AA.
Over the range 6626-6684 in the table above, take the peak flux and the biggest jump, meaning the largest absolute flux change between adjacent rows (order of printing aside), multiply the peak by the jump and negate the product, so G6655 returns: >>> -10.2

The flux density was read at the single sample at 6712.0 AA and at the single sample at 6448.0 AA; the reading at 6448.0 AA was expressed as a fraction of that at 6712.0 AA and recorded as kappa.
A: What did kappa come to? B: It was 1.12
